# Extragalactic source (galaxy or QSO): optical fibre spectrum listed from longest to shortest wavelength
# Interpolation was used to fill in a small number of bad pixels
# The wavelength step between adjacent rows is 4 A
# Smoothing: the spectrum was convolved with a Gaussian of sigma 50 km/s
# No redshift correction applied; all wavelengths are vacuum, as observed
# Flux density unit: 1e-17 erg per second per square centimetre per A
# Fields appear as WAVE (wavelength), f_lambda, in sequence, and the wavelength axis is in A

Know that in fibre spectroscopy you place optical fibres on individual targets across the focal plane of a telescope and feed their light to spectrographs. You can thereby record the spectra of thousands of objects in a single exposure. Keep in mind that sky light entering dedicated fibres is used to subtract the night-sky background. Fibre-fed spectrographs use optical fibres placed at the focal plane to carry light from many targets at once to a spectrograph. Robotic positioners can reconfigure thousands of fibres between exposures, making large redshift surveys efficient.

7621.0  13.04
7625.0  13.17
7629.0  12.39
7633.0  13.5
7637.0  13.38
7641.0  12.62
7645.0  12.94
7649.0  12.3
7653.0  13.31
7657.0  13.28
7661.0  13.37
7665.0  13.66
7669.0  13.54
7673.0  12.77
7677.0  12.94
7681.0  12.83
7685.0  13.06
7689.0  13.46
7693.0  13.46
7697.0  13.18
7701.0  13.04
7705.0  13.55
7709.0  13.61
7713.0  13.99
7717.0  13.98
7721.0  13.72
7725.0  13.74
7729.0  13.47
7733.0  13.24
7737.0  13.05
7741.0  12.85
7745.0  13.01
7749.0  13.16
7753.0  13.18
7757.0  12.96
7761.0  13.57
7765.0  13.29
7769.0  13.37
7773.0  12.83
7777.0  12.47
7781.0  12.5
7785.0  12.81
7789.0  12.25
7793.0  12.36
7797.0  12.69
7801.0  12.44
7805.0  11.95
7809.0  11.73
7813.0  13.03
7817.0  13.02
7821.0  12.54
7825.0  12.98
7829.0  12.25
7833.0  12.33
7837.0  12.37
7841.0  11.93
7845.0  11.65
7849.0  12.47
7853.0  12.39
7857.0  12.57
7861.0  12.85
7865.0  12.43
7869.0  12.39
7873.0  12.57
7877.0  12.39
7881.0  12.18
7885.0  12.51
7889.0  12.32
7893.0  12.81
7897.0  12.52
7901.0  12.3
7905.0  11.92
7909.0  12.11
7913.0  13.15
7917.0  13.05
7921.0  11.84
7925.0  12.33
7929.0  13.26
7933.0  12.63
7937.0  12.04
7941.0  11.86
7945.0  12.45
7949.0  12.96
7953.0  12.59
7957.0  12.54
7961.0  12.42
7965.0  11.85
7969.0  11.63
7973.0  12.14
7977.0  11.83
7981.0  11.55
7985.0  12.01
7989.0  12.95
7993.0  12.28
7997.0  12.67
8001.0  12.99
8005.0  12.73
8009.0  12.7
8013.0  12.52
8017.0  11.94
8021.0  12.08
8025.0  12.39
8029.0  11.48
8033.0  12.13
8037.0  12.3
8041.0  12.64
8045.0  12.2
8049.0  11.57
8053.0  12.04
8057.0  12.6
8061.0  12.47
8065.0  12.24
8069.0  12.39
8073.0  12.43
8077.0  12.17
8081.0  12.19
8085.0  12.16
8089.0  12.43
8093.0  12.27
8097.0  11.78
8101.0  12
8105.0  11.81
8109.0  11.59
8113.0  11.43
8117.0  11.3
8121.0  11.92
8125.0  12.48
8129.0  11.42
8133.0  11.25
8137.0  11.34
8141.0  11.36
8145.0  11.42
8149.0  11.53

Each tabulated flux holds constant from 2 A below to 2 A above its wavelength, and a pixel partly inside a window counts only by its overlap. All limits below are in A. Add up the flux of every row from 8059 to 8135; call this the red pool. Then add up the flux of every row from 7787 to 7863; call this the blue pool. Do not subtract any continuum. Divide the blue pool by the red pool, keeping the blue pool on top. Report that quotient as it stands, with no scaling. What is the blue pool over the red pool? 1.04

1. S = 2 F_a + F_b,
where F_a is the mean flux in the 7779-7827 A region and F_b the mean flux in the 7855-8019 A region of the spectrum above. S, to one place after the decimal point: 37.5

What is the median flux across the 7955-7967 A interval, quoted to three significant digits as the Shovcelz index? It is 12.4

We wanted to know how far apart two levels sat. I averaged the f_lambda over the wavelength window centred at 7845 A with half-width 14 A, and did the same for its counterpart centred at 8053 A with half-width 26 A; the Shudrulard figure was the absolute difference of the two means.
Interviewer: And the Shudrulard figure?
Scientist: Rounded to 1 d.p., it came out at 0.0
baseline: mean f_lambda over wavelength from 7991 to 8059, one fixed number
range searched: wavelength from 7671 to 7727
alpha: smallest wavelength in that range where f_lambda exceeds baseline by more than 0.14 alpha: 7673.0 A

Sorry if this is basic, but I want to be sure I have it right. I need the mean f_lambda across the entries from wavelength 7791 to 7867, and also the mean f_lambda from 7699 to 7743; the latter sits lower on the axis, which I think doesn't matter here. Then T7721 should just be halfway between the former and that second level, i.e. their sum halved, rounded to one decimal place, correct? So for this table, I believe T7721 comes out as 12.9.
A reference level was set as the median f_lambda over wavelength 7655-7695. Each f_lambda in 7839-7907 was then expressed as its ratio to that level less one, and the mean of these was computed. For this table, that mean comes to -0.072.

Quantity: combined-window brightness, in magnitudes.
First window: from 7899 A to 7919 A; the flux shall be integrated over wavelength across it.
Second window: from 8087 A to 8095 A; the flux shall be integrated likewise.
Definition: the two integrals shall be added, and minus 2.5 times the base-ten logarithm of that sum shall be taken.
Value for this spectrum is -6.36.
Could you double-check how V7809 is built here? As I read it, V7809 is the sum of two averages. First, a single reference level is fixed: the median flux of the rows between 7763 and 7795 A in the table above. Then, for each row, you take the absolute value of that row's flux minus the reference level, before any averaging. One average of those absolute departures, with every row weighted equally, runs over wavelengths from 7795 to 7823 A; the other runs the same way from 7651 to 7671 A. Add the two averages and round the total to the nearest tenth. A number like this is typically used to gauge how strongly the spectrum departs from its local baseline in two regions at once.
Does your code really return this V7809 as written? 1.2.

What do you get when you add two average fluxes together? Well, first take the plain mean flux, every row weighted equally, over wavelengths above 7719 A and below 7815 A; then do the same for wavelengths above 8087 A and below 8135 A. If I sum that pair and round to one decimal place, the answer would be 24.7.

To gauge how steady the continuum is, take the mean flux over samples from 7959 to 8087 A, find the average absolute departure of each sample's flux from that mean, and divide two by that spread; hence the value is 6.6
